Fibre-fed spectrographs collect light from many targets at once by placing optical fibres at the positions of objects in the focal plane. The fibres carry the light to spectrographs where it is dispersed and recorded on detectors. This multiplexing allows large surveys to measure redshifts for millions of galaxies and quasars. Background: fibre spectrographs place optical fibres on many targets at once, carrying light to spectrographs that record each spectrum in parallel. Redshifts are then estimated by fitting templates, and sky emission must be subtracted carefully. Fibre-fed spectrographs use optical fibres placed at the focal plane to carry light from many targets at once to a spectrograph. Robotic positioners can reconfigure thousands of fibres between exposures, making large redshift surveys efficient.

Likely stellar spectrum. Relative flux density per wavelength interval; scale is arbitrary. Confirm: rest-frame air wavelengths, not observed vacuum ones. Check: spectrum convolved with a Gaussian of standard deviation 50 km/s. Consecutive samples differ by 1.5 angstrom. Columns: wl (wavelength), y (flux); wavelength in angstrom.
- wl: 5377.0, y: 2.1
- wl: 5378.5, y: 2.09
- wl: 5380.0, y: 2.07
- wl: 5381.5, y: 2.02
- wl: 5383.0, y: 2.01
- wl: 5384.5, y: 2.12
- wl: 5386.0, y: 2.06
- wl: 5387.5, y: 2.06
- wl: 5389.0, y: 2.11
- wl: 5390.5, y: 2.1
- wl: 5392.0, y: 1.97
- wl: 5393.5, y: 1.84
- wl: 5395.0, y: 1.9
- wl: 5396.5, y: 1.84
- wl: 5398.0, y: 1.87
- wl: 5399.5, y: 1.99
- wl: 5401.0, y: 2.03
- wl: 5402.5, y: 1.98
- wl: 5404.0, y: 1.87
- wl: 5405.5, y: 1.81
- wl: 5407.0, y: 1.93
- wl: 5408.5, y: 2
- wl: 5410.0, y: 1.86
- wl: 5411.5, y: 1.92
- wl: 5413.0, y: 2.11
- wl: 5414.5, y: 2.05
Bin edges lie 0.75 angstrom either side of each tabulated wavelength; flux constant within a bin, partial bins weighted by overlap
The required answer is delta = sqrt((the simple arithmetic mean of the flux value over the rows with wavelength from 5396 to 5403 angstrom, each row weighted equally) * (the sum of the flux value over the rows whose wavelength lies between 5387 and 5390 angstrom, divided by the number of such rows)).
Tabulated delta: 2.01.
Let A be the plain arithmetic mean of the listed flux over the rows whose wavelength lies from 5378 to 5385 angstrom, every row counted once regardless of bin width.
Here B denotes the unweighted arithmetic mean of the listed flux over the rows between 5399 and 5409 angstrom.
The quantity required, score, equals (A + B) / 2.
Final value 2.00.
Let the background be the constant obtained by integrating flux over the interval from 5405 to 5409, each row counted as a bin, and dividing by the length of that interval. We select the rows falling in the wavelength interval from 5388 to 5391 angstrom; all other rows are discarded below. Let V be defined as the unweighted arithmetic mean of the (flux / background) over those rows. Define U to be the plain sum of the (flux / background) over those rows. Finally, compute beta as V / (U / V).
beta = 0.55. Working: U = 2.2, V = 1.10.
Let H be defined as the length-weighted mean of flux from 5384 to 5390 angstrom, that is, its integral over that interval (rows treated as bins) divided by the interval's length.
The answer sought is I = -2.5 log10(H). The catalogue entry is -0.80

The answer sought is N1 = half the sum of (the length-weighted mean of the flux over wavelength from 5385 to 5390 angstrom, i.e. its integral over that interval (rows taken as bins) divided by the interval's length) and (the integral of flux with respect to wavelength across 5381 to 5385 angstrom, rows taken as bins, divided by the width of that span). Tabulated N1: 2.06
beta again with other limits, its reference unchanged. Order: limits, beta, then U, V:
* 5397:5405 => 0.20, 5.1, 1.02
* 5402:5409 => 0.20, 5.0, 1.00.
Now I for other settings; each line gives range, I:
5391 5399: -0.69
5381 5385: -0.78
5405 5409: -0.71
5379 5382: -0.78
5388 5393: -0.78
